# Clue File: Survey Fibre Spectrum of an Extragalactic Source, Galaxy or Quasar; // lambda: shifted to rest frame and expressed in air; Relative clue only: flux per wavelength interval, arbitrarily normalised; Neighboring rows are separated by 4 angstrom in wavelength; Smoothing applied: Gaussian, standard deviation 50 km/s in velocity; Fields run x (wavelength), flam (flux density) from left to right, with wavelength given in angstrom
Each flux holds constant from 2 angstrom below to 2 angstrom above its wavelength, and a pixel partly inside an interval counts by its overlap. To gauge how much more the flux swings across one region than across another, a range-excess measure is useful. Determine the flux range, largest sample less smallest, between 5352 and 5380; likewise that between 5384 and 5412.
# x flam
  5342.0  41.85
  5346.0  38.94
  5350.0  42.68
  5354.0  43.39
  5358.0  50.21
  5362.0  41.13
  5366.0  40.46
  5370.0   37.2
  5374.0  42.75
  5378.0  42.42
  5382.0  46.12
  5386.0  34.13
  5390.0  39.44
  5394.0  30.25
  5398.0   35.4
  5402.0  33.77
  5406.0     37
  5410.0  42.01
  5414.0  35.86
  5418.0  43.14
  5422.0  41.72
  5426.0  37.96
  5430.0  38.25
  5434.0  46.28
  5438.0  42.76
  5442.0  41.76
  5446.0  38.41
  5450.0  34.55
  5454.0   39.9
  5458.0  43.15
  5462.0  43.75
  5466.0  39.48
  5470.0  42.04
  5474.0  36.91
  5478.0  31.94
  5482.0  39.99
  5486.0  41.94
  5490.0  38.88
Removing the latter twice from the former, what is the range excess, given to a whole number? -11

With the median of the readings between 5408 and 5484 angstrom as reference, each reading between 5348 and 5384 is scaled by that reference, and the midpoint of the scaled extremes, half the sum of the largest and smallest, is 1.09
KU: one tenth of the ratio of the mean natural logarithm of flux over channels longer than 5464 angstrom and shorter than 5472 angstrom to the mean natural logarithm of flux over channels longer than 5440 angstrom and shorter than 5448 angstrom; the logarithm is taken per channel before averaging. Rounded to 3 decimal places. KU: 0.100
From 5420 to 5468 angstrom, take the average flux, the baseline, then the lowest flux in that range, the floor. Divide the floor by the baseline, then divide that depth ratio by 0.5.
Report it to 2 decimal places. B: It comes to 1.70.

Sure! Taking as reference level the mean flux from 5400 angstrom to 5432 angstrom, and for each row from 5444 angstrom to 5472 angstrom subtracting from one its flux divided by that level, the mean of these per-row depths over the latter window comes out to -0.038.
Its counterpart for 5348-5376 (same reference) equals -0.099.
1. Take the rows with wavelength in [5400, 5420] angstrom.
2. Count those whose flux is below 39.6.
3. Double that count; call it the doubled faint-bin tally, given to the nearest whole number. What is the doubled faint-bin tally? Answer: 6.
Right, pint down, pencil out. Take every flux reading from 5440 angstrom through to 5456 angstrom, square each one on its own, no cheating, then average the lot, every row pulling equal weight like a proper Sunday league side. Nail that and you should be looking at 1501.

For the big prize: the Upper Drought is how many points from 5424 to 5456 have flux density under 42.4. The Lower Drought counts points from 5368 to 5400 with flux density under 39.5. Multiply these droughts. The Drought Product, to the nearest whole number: 30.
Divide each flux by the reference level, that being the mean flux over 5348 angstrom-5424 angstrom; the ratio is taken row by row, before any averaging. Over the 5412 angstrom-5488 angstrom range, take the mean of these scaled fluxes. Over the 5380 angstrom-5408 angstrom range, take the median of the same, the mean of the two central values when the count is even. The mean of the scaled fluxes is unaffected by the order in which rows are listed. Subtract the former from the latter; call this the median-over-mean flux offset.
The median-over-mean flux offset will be -0.11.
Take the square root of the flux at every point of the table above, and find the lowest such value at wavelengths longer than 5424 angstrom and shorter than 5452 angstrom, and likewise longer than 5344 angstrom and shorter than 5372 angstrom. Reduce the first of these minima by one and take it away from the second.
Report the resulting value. 1.2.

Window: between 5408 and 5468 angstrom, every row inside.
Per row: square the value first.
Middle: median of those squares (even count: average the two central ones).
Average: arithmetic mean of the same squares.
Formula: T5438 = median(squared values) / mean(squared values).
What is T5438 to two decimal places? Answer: 1.05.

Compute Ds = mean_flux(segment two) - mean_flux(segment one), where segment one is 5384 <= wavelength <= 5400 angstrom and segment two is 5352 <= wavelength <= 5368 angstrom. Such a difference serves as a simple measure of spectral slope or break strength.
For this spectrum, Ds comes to 9.0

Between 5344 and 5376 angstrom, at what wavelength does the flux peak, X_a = 5358.0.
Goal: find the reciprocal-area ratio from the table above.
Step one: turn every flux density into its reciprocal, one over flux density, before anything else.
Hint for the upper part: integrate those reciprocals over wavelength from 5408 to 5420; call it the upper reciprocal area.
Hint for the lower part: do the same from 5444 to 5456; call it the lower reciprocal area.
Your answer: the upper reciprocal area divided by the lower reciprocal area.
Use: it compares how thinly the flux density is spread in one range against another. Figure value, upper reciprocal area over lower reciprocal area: 0.94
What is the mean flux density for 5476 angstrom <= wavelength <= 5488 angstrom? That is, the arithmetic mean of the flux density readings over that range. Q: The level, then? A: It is 38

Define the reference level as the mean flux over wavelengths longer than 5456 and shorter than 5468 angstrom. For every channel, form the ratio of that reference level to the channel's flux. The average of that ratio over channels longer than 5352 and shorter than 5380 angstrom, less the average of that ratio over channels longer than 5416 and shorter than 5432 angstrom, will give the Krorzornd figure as -0.05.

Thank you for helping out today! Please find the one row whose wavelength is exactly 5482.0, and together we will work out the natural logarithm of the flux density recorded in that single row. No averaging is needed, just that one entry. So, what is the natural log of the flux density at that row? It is 3.689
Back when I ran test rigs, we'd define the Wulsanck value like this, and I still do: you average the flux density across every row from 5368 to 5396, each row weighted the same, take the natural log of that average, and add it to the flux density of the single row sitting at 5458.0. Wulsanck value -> 46.8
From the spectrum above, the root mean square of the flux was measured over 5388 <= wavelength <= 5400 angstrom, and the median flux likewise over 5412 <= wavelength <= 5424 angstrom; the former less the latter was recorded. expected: -6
